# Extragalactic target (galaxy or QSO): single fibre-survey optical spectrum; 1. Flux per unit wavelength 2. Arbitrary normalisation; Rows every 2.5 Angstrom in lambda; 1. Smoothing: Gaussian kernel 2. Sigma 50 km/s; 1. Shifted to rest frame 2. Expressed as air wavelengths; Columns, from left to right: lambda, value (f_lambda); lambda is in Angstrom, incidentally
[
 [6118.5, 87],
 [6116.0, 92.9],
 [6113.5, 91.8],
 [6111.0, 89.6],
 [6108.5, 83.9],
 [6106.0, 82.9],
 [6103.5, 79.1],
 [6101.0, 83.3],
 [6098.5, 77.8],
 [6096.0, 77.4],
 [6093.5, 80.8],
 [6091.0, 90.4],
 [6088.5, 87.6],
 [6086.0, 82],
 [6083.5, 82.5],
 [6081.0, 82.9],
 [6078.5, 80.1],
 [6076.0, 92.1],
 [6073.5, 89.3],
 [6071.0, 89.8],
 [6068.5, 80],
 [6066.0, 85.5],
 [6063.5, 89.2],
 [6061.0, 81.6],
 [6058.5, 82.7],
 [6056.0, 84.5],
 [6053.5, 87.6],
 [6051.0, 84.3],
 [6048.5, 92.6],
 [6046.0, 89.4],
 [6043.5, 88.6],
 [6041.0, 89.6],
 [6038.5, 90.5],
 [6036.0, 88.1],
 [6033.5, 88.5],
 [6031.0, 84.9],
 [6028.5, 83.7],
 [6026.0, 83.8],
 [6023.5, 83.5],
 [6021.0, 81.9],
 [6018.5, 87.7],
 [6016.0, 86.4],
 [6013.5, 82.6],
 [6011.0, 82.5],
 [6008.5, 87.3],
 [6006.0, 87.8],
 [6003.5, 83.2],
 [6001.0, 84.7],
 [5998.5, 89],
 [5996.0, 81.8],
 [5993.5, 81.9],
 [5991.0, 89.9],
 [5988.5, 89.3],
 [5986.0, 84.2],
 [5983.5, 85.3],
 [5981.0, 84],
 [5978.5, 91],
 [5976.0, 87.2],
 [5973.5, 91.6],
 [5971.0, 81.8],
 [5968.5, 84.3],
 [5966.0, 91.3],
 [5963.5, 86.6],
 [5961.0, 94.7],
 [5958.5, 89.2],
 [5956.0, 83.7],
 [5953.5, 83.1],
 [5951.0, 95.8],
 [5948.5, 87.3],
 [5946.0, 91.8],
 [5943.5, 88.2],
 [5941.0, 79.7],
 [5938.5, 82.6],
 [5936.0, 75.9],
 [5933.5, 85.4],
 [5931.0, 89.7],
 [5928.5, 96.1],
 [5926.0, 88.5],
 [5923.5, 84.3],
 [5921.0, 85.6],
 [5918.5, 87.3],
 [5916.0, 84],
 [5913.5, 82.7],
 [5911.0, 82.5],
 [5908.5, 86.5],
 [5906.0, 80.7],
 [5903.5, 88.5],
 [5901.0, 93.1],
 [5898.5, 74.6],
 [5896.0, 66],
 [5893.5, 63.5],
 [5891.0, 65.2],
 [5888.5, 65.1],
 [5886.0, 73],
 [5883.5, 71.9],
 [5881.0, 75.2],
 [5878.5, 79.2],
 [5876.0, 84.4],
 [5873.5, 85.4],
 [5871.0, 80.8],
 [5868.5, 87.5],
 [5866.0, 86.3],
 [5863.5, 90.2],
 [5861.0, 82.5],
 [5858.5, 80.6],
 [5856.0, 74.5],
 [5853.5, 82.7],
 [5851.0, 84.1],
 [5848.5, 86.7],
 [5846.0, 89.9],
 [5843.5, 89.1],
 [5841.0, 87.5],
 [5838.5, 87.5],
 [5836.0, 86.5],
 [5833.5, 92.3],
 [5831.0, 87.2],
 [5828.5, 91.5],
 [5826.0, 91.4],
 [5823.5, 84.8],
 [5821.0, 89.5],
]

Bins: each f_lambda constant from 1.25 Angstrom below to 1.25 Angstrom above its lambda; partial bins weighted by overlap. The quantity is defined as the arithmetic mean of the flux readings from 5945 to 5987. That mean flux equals 87.8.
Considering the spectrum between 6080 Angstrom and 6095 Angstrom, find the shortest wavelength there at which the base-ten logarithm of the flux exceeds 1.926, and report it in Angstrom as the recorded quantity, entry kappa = 6088.5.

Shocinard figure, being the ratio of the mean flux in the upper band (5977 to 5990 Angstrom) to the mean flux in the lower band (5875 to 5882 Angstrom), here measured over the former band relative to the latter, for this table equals 1.09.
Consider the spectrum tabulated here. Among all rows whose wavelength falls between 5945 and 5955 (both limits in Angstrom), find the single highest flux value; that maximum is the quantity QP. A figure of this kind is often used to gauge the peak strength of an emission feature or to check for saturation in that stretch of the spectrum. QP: 95.8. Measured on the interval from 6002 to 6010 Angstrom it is 87.8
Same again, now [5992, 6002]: 89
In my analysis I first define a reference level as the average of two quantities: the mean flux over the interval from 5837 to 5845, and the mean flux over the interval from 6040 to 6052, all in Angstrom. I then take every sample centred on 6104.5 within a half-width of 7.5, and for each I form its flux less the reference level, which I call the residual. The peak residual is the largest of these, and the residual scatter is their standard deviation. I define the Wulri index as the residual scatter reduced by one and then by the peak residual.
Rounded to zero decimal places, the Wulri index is 2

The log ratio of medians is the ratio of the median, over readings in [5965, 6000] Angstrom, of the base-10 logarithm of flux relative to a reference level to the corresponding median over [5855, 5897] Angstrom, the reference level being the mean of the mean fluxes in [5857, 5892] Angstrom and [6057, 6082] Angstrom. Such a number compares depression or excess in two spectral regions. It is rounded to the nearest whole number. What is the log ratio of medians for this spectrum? -1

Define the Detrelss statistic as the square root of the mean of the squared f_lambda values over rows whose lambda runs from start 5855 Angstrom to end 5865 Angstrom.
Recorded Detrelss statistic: 82.1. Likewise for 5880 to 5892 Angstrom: 70.2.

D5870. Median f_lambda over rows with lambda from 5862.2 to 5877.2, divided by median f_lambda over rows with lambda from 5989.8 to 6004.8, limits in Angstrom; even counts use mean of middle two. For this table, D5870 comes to 1.02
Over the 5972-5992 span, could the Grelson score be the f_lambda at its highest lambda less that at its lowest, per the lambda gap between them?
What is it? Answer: -0.10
